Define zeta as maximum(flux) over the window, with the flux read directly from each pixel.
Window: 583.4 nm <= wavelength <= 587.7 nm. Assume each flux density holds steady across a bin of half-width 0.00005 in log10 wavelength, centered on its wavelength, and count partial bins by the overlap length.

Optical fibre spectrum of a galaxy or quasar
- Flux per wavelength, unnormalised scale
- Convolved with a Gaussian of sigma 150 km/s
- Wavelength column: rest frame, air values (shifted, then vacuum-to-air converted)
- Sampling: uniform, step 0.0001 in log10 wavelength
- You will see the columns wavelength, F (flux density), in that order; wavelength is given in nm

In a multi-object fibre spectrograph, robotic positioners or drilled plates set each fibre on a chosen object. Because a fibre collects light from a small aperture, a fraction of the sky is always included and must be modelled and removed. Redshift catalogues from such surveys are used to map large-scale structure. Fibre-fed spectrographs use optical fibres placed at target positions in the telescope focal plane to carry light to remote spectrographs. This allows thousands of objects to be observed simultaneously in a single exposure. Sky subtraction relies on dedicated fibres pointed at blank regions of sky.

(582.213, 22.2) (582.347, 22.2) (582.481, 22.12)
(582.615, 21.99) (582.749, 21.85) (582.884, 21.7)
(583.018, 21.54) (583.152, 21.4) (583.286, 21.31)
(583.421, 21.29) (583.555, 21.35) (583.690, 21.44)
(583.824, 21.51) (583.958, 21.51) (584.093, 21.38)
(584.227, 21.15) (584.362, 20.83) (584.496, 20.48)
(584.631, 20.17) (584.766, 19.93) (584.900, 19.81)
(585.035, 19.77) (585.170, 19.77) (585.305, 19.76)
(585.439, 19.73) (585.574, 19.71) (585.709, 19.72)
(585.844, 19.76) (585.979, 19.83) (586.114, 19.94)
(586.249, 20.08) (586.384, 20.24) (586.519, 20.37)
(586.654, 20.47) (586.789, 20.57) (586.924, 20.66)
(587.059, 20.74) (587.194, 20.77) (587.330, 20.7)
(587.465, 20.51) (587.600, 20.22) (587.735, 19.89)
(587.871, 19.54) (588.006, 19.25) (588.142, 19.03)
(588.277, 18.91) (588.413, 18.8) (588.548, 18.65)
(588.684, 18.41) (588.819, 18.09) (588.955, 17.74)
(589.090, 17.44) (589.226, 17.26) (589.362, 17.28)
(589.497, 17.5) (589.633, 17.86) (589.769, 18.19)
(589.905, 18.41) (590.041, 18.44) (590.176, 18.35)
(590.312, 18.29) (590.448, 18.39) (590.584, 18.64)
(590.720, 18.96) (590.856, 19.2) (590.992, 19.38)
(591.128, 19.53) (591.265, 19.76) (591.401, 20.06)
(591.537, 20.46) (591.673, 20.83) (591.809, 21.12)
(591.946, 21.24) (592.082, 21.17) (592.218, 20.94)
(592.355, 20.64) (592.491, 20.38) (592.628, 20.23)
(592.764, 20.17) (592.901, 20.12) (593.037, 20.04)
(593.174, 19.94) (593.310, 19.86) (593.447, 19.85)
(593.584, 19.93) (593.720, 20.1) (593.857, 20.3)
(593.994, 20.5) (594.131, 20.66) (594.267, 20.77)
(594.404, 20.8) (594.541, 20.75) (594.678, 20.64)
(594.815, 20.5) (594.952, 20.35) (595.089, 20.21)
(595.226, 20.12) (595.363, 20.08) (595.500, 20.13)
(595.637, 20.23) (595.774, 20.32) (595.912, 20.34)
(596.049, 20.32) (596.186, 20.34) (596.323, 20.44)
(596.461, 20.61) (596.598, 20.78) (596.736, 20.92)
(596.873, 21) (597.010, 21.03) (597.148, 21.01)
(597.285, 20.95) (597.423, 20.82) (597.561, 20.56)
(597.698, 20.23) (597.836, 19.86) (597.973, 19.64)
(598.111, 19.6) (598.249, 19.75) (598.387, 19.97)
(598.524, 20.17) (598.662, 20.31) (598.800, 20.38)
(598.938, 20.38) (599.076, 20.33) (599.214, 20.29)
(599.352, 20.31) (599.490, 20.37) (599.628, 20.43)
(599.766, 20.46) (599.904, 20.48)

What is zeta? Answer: 21.51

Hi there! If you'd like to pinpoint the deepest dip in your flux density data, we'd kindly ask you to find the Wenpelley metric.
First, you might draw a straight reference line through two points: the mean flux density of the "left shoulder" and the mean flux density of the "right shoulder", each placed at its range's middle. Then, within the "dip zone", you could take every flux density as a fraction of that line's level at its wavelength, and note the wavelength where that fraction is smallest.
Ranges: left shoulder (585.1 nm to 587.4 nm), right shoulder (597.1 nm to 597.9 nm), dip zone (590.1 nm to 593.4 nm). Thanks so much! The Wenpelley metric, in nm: 590.312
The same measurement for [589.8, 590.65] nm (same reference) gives 590.312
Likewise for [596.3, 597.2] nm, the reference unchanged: 596.323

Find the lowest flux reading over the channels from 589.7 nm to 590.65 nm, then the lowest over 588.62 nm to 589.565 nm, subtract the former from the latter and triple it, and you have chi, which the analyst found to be -3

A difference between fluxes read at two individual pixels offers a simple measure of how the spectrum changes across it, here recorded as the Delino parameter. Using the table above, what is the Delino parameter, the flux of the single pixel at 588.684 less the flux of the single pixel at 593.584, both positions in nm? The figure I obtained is -1.5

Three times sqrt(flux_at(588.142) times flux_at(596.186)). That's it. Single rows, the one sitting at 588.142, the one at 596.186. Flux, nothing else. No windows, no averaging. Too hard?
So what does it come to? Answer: 59.0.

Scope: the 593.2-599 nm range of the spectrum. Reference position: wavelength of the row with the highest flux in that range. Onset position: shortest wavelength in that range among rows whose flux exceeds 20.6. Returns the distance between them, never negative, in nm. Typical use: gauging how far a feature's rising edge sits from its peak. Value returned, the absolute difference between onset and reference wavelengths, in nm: 2.88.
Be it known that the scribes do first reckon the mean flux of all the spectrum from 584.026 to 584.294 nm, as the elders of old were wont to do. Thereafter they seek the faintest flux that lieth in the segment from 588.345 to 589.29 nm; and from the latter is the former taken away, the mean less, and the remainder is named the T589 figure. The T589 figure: -4.0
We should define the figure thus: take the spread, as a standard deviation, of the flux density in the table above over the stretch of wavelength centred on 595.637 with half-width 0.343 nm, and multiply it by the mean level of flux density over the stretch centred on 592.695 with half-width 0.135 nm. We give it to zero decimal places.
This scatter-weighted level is 2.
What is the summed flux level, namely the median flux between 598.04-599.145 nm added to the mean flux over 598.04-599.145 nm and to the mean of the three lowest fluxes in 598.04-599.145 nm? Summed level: 60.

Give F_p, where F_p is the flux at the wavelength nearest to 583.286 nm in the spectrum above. 21.31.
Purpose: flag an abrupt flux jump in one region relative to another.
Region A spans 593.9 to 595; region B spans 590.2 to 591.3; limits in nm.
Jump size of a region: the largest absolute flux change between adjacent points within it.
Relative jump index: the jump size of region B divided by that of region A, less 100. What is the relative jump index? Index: -98.0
